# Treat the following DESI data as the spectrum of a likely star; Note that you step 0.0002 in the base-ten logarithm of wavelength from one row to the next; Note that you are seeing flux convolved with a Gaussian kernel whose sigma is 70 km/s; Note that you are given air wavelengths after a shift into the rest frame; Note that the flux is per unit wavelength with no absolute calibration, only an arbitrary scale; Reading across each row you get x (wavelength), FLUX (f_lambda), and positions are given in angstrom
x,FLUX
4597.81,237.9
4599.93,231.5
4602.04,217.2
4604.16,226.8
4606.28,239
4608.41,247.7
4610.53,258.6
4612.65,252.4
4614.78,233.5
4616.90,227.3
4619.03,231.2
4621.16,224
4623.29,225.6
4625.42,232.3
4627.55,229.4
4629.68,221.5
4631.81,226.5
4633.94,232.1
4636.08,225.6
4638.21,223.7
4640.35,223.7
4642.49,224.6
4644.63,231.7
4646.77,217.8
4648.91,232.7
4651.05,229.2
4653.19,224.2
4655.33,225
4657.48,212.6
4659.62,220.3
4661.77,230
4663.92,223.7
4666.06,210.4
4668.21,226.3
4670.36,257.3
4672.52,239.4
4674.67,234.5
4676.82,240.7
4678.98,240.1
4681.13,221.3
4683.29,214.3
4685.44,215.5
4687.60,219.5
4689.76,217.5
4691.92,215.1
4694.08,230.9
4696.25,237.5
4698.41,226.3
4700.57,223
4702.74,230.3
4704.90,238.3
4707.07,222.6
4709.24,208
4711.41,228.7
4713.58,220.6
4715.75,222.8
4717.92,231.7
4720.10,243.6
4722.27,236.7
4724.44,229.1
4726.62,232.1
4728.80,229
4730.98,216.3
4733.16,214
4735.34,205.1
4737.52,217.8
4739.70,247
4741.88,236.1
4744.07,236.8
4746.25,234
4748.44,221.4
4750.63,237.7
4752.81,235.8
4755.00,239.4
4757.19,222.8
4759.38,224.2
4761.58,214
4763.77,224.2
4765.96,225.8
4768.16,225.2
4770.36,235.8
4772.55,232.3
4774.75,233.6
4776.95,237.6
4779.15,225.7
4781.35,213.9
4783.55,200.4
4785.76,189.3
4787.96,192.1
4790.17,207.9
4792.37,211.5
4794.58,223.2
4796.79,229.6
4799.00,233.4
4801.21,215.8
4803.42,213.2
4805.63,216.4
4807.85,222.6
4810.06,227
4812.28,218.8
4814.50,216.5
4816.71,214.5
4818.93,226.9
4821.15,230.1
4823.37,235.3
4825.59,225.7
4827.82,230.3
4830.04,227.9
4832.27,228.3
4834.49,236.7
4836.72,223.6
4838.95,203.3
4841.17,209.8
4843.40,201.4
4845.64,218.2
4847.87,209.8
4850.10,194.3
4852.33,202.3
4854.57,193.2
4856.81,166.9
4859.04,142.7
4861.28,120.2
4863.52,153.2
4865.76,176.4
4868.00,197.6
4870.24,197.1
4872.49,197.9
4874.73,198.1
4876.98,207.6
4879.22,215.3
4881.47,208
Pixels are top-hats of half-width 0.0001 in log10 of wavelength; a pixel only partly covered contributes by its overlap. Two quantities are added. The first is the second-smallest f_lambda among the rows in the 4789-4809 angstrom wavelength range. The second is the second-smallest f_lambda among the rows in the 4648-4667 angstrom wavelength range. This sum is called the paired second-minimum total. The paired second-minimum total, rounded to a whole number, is 424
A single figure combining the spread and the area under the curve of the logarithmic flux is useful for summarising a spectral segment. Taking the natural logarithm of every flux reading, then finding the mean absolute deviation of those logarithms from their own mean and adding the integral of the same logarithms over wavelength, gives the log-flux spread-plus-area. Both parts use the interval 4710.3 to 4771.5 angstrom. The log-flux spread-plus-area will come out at 332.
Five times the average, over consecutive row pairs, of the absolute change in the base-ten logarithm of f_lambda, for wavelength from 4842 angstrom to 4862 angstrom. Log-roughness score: 0.21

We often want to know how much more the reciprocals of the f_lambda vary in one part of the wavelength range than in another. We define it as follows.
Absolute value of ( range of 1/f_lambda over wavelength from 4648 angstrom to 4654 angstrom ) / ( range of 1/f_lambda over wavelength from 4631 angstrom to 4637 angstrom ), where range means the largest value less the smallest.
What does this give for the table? 1.3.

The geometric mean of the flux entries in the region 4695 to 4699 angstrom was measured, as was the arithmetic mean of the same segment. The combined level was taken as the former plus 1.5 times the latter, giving 580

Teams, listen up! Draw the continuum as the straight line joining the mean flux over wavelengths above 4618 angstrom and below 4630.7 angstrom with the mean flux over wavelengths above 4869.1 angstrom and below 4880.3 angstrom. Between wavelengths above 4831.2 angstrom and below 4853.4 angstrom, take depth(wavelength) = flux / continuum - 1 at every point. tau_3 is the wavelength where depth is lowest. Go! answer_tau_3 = 4850.10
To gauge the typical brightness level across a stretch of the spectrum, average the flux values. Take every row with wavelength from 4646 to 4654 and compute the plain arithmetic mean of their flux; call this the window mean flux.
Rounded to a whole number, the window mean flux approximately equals 226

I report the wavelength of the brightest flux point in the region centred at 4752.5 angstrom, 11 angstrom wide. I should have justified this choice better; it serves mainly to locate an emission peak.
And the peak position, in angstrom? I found 4755.00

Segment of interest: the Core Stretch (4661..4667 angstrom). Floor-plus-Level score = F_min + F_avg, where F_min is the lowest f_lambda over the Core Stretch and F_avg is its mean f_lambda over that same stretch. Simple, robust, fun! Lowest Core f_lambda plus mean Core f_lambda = 432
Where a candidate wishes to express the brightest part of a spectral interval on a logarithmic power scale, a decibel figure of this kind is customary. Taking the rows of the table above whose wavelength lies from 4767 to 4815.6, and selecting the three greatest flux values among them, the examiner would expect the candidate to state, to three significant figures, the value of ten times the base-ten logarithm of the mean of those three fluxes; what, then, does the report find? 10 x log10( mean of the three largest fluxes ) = 23.7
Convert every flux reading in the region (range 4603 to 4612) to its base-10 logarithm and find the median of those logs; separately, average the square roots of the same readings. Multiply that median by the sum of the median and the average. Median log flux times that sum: 42.9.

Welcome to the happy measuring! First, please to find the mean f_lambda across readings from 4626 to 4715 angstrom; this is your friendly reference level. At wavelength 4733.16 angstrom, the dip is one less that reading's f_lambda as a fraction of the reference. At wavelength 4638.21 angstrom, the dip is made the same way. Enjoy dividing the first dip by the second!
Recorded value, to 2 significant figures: 4.9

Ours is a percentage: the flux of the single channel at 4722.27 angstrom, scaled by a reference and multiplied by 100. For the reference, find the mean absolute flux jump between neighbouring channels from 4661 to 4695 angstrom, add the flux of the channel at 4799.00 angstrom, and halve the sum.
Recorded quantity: 195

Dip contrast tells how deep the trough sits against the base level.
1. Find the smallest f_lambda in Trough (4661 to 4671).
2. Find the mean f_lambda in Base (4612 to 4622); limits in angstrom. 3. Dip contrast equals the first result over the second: 0.90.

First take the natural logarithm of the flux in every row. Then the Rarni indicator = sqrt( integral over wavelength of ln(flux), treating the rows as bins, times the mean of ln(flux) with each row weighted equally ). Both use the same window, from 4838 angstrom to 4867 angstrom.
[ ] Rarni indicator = 28.0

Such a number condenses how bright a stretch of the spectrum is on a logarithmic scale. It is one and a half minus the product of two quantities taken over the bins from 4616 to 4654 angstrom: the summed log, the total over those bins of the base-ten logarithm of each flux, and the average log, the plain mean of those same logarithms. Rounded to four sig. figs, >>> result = -98.38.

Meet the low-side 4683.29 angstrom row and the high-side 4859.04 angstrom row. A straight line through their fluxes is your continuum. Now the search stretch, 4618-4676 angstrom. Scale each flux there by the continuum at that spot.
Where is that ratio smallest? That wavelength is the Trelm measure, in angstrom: 4621.16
